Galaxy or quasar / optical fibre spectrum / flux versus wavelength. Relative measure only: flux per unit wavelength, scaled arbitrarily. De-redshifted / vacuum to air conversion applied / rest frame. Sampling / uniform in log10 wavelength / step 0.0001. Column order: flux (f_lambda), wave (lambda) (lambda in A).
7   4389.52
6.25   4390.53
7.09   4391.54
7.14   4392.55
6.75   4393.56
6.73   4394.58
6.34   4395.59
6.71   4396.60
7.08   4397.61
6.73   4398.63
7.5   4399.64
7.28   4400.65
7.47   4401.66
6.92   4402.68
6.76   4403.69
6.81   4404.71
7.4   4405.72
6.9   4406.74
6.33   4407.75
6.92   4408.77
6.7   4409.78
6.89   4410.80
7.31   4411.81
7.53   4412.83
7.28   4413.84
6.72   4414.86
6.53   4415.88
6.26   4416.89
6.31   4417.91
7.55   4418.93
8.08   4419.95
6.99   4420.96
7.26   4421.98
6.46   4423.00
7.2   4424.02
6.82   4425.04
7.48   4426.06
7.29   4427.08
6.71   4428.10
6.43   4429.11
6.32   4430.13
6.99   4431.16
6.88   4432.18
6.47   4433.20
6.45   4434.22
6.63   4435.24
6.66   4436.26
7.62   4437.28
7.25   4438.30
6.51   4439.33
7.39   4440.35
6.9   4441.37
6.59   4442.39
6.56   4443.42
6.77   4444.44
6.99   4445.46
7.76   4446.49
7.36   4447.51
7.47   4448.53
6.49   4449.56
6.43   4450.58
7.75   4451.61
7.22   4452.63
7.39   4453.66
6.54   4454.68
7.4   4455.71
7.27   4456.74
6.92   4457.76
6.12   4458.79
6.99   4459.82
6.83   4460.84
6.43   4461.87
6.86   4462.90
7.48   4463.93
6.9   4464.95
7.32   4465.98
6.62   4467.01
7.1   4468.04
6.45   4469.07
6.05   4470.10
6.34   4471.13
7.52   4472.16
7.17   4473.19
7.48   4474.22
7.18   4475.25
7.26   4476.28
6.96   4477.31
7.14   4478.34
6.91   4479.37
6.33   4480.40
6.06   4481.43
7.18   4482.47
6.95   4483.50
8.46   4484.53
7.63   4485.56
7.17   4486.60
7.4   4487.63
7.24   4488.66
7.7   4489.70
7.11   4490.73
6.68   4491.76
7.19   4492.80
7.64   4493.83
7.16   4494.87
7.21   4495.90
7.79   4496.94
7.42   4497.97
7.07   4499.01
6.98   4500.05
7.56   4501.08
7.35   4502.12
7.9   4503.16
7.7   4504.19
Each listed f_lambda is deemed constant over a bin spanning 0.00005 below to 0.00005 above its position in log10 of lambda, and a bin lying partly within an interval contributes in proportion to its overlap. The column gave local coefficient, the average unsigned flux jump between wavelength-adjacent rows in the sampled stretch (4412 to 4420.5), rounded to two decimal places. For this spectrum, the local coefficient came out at 0.44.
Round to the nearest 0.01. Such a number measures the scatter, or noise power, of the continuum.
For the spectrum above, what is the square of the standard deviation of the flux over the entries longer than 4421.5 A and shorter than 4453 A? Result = 0.19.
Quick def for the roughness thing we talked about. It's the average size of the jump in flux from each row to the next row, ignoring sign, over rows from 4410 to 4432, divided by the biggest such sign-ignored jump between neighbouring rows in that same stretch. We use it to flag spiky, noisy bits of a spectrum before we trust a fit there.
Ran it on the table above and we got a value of 0.38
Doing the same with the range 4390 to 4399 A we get 0.41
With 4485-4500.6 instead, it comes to 0.63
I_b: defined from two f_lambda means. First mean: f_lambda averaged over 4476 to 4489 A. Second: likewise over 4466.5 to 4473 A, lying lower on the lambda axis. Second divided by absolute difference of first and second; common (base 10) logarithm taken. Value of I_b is 1.2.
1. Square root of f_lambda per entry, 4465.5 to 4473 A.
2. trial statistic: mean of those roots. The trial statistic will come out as 2.60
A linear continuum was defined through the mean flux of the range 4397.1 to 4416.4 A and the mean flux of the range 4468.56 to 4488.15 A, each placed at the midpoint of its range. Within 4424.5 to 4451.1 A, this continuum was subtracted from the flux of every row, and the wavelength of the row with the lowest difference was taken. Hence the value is 4430.13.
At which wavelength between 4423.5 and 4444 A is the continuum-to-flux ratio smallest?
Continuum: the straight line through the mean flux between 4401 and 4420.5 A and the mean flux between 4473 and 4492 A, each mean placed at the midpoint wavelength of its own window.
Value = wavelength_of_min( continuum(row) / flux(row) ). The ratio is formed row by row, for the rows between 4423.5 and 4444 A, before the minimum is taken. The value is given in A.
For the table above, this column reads 4437.28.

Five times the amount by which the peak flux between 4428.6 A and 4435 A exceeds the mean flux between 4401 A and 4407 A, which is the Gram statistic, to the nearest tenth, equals -0.3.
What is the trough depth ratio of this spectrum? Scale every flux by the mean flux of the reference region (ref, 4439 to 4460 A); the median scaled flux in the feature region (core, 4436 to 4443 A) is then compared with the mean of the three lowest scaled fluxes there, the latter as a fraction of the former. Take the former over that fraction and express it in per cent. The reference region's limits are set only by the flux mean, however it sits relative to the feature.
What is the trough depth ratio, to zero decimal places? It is 103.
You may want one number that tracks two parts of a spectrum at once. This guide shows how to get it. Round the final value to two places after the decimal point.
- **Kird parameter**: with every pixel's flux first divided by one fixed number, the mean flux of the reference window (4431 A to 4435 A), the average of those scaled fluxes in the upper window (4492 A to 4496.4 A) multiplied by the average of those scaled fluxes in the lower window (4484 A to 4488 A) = 1.25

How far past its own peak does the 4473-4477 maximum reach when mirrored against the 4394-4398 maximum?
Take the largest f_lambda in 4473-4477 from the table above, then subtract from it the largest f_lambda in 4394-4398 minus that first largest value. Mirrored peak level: 7.88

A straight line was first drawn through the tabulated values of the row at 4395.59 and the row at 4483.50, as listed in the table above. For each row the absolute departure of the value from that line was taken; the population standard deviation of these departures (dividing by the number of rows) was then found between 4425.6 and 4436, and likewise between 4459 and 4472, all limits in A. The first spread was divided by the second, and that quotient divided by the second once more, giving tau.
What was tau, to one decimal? 5.0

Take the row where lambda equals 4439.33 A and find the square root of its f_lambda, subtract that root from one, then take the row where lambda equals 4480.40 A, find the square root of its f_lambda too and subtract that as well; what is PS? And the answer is -4.07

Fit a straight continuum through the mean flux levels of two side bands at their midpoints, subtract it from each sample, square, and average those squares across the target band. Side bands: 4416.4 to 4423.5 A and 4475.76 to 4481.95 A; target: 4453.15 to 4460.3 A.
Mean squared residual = 0.200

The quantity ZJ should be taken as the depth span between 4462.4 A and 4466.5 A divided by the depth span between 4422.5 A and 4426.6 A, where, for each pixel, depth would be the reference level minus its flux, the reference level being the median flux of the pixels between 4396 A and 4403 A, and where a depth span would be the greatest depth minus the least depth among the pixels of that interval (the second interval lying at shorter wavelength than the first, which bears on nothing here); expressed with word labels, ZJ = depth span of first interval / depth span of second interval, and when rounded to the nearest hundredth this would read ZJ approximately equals 0.61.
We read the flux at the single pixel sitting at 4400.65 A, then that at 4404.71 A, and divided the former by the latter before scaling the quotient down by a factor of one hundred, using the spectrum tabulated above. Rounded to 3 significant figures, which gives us 0.0107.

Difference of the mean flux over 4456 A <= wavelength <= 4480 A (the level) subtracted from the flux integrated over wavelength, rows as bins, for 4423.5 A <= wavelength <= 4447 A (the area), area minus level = 155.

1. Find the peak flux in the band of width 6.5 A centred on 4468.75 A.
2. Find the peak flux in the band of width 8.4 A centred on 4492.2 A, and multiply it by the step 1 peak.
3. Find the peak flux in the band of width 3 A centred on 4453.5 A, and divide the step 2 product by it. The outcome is 7.6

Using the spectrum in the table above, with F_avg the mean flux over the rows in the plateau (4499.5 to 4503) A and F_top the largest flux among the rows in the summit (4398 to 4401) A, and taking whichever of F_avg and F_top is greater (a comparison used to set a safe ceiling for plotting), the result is 7.50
